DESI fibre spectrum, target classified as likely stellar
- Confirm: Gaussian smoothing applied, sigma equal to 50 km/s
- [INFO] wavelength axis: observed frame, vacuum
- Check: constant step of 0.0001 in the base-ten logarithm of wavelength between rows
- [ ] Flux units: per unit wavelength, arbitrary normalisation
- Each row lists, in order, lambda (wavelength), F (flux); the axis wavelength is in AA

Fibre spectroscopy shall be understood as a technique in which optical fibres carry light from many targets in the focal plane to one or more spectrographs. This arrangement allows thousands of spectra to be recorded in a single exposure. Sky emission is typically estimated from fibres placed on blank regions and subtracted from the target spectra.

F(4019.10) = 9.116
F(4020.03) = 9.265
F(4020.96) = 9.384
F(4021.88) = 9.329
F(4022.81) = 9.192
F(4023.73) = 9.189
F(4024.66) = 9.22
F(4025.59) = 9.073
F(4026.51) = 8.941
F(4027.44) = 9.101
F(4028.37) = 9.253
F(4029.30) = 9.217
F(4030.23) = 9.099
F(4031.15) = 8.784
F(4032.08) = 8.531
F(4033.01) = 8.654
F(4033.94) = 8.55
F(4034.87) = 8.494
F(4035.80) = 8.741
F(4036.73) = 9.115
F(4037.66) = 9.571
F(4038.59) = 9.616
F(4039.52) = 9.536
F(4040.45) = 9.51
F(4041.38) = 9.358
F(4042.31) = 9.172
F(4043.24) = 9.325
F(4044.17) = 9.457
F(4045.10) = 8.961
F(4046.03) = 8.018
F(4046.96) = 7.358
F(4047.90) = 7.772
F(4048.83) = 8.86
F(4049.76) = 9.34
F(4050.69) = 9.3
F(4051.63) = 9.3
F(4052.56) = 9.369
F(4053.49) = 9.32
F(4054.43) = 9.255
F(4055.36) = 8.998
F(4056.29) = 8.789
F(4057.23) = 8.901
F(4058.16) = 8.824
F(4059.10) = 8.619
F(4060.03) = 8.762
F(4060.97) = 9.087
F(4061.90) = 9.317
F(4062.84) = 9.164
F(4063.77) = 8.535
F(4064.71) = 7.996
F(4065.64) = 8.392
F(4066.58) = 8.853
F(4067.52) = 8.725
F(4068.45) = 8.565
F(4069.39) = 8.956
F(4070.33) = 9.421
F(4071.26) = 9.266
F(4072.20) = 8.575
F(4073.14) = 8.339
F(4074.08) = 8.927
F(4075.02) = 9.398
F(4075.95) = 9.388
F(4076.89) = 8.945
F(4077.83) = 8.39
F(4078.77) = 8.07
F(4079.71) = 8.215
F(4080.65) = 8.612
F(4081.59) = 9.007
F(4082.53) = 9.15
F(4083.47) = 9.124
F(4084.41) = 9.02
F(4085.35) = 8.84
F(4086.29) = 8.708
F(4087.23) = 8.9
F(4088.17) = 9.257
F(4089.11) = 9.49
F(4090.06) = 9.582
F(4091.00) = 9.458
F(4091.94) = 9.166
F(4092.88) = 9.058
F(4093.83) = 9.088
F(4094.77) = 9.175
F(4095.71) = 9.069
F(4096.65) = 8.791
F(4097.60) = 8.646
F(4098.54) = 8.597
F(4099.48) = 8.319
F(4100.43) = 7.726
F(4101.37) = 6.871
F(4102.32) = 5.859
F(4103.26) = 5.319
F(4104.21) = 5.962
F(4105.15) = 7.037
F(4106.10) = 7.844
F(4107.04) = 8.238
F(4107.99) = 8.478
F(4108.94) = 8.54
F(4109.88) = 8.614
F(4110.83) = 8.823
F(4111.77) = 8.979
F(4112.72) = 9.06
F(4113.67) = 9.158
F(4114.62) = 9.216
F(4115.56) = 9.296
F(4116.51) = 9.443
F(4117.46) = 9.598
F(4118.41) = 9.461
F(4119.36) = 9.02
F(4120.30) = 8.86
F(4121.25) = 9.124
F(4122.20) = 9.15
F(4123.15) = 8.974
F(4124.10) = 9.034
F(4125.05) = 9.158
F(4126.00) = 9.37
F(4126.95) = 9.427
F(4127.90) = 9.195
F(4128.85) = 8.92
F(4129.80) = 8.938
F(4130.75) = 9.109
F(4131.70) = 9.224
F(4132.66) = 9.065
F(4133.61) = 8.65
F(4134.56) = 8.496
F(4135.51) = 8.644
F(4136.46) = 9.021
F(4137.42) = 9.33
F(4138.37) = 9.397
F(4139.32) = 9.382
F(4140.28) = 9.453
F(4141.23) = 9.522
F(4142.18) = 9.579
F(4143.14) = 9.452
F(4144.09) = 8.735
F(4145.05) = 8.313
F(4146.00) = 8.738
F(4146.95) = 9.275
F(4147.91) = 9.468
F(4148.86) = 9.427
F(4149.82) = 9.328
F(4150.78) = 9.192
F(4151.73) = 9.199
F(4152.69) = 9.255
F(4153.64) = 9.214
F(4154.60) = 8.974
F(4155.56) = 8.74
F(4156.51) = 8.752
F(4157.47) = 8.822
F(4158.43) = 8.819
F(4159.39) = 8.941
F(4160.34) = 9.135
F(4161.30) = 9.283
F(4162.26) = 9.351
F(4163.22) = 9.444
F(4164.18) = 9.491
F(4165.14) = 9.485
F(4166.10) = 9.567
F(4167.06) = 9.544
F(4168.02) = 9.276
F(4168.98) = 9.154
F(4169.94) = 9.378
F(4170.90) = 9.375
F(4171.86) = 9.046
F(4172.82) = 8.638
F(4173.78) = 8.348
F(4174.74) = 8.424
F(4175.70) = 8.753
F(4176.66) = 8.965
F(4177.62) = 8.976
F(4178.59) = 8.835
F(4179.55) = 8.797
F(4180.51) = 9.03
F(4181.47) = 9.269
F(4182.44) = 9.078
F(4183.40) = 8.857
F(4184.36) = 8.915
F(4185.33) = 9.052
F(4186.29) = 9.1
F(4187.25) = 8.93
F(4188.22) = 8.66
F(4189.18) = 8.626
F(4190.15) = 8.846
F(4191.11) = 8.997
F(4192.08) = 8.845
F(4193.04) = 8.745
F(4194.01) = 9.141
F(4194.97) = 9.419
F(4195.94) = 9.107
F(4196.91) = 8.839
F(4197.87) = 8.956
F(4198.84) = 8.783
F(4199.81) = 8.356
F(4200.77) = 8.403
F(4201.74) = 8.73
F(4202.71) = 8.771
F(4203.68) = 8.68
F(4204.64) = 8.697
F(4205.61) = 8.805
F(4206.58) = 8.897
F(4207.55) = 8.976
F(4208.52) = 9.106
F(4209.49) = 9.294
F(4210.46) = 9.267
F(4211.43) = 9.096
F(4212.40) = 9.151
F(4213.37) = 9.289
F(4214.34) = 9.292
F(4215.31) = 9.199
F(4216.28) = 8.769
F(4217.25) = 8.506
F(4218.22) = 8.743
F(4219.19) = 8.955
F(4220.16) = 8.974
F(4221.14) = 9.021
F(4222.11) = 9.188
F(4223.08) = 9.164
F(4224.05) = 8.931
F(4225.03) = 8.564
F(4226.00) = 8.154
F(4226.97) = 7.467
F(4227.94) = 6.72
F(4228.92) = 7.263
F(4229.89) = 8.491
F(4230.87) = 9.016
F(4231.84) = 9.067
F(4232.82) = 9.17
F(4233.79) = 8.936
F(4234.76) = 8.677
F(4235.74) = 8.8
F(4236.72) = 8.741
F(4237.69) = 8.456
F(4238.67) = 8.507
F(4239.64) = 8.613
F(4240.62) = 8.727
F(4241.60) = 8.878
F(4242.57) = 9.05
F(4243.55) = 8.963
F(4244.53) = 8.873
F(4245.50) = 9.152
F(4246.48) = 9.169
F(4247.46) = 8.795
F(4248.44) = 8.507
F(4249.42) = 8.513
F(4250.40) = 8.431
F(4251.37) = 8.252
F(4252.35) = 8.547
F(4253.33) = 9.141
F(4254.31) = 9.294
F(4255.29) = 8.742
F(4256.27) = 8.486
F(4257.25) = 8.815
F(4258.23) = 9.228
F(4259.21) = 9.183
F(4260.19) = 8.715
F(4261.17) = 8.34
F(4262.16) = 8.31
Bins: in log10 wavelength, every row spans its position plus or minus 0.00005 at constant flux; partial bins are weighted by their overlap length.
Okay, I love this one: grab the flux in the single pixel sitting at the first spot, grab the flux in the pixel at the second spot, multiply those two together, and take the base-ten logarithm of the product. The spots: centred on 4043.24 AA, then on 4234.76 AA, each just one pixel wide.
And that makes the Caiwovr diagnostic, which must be 1.908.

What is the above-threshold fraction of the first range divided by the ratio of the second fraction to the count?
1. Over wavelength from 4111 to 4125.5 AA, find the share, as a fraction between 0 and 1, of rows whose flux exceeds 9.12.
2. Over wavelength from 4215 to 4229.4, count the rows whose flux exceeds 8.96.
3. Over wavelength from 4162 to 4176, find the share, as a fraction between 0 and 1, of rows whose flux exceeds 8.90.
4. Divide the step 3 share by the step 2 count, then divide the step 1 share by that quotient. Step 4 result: 4.1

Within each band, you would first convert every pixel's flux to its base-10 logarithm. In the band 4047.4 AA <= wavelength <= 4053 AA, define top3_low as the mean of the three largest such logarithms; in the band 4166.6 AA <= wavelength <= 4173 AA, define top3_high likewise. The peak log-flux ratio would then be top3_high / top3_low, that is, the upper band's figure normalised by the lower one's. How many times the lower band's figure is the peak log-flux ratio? 1.00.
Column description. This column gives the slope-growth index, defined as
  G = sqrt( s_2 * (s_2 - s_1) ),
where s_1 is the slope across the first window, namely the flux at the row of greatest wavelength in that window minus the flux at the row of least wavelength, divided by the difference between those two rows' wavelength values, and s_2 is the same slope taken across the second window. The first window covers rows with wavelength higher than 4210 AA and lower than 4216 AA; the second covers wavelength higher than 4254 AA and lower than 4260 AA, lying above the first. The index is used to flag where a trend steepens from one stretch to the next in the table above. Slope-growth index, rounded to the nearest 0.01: 0.01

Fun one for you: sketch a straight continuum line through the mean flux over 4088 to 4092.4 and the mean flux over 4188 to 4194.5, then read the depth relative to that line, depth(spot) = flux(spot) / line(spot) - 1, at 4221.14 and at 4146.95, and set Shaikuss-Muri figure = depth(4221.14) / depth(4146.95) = 1.9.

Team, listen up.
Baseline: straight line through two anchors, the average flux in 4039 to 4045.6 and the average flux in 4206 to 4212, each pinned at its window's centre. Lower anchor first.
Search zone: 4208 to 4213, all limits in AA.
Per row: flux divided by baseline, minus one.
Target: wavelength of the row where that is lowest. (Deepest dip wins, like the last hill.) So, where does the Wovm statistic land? 4211.43 AA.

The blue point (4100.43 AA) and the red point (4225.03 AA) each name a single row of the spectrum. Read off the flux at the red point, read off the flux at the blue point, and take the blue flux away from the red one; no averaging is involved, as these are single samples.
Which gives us 0.8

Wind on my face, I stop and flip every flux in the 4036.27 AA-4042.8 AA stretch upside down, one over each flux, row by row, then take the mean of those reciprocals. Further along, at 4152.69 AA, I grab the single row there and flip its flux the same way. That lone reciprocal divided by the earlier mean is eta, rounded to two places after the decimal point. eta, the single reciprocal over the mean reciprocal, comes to 1.02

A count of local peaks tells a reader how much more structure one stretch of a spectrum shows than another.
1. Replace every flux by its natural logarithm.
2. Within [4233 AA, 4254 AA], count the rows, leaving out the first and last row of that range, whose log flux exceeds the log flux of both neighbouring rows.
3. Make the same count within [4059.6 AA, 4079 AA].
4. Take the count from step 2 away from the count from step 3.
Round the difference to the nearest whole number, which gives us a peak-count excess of 0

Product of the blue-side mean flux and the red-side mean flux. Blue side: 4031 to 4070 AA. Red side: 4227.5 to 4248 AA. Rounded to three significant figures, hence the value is 77.2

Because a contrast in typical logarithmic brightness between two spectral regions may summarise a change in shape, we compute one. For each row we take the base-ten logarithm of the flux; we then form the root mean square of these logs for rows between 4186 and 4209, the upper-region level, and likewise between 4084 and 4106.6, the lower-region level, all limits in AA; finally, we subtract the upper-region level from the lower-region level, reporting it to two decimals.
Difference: -0.03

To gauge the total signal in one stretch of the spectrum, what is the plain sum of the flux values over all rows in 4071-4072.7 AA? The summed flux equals 17.8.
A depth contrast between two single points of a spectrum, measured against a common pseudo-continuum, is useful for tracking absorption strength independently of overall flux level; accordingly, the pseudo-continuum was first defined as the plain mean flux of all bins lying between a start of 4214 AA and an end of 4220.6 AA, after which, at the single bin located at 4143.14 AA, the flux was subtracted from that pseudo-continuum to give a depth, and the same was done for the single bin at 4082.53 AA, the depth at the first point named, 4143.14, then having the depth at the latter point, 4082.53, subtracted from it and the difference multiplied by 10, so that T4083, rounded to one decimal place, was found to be -3.0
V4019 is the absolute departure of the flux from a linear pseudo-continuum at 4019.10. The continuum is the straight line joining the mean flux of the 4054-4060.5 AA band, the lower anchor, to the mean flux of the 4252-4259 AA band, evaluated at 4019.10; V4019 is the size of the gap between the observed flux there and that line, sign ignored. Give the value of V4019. 0.24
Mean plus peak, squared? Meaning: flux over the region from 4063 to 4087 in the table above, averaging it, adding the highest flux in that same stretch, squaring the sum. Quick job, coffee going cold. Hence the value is 331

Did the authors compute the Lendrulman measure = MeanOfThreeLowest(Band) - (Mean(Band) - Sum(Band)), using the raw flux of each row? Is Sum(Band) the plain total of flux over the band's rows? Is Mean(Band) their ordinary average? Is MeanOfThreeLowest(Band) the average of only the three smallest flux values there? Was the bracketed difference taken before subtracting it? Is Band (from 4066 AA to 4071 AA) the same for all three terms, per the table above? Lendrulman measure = 44.3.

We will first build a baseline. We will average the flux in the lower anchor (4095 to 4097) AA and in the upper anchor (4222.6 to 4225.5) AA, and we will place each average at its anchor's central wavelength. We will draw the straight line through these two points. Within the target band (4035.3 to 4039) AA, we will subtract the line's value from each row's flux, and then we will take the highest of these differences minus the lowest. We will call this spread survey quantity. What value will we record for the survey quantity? 0.9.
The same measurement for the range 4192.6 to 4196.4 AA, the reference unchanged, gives 0.7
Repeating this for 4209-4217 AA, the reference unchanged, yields 0.5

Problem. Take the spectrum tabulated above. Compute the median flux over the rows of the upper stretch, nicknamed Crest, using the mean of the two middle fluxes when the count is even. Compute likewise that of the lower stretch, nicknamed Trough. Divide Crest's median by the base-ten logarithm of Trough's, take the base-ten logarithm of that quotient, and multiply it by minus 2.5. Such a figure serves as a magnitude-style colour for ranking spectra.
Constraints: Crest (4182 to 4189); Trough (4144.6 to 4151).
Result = -2.41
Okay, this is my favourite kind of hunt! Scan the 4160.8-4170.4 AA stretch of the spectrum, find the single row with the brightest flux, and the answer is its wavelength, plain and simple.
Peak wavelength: 4166.10 AA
